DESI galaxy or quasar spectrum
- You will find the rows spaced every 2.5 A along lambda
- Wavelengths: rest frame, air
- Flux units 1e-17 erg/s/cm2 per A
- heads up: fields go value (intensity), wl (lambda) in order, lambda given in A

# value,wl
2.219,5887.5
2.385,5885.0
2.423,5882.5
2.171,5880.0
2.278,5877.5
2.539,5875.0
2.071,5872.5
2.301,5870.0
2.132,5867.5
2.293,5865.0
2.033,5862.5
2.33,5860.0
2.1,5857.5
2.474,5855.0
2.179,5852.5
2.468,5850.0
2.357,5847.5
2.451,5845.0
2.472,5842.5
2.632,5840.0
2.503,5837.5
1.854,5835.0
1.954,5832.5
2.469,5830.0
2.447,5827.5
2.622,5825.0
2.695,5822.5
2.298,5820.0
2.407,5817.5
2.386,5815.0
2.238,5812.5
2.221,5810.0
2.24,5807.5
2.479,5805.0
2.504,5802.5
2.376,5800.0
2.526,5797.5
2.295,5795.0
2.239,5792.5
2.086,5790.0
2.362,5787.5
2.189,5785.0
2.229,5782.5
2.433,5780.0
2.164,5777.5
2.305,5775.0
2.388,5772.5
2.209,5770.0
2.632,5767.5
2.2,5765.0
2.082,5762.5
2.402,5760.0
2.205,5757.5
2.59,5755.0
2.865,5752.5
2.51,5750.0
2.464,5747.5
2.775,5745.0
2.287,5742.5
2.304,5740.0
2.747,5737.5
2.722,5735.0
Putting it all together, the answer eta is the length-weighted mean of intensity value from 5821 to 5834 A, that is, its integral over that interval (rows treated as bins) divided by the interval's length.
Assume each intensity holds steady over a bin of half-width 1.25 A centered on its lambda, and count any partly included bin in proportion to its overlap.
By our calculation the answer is 2.42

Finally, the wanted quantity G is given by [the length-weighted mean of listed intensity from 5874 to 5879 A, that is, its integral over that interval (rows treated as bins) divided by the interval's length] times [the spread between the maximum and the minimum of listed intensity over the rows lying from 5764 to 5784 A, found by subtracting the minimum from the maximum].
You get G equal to 1.1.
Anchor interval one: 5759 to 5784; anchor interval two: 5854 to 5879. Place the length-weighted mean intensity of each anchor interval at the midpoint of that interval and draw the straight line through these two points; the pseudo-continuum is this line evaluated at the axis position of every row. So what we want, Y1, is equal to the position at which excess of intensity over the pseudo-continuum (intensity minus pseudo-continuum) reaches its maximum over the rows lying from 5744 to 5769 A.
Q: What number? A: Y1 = 5752.5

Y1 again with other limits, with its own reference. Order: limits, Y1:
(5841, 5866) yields 5855.0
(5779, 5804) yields 5797.5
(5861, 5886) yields 5875.0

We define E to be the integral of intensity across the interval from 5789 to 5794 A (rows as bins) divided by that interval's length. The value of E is 2.17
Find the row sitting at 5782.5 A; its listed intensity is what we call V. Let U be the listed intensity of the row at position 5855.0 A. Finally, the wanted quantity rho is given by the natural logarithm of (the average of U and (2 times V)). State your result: 1.24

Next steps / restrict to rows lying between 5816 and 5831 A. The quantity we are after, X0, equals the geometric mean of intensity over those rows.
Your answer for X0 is 2.49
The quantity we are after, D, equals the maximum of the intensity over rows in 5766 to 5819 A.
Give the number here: 2.632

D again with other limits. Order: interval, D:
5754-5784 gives 2.632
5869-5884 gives 2.539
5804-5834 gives 2.695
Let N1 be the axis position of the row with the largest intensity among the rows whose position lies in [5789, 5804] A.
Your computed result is 5797.5 A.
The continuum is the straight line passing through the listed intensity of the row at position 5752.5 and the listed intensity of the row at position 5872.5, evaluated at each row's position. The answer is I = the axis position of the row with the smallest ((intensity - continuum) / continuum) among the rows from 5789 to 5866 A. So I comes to 5790.0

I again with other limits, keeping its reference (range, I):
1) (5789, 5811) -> 5790.0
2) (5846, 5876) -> 5862.5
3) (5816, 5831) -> 5820.0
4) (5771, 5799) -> 5790.0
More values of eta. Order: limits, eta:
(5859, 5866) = 2.21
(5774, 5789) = 2.28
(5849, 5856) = 2.37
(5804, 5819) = 2.33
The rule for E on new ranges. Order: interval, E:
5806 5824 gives 2.36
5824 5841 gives 2.35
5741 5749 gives 2.50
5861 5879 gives 2.24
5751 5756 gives 2.72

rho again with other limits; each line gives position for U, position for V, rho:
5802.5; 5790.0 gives 1.21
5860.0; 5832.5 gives 1.14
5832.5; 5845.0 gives 1.23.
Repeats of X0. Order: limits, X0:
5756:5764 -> 2.23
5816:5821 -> 2.35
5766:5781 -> 2.35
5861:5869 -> 2.15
